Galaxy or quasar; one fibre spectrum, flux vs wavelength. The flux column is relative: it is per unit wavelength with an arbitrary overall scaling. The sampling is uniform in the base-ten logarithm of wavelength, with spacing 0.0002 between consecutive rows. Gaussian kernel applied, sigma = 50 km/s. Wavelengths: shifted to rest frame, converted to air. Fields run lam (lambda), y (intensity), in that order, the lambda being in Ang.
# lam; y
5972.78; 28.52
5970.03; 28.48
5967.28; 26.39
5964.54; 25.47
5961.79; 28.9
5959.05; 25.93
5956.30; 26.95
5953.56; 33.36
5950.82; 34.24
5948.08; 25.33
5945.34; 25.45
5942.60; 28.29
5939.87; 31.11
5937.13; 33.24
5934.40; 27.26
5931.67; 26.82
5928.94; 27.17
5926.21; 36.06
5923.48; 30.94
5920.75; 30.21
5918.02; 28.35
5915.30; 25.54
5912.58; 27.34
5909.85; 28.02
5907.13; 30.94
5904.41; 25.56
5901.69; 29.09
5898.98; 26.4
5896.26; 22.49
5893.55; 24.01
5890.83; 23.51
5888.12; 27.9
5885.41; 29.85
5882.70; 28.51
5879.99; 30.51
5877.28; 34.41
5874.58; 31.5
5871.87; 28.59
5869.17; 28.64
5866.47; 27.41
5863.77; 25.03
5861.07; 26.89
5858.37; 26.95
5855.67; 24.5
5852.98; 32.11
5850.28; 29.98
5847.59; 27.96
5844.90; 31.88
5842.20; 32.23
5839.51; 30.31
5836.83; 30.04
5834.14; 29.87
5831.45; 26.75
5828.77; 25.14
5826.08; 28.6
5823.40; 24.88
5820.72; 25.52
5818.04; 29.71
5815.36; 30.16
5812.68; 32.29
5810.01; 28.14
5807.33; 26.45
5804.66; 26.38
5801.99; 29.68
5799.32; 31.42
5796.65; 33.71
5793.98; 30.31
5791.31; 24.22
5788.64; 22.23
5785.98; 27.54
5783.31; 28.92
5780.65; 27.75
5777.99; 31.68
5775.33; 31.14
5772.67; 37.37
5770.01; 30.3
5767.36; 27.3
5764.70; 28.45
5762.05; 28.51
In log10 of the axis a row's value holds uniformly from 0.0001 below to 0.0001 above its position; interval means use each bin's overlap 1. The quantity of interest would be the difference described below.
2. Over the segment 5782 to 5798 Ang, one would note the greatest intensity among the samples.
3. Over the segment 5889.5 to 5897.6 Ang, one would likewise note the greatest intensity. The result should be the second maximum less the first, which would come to -9.7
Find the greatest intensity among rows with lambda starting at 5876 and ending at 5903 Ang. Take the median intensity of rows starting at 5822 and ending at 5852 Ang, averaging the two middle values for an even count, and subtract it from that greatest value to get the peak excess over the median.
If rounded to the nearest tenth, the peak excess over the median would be 4.5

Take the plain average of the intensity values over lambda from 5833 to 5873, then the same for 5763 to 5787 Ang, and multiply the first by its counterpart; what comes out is 866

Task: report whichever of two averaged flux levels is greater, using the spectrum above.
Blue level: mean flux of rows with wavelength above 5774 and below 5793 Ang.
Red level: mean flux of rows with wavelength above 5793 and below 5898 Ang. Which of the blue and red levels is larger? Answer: 28.6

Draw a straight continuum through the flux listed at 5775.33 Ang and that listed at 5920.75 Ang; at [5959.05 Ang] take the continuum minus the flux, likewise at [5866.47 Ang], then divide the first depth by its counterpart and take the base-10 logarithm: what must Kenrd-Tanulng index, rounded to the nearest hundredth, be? 0.11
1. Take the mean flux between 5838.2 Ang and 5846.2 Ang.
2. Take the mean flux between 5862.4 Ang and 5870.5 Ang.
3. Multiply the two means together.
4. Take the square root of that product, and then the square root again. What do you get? 5.40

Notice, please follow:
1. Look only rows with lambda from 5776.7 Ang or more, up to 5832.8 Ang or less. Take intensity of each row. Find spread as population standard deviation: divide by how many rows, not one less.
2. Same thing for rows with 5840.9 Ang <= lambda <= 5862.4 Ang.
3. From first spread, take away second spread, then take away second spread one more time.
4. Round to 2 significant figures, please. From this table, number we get -2.6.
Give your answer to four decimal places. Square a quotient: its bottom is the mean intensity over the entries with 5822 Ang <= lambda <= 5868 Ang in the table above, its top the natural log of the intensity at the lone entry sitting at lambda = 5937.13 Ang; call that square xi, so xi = 0.0154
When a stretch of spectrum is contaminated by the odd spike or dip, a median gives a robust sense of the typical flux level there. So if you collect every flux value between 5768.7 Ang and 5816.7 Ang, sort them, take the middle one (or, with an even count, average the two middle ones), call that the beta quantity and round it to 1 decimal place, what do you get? 29.9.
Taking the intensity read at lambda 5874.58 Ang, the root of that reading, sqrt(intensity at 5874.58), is 5.61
